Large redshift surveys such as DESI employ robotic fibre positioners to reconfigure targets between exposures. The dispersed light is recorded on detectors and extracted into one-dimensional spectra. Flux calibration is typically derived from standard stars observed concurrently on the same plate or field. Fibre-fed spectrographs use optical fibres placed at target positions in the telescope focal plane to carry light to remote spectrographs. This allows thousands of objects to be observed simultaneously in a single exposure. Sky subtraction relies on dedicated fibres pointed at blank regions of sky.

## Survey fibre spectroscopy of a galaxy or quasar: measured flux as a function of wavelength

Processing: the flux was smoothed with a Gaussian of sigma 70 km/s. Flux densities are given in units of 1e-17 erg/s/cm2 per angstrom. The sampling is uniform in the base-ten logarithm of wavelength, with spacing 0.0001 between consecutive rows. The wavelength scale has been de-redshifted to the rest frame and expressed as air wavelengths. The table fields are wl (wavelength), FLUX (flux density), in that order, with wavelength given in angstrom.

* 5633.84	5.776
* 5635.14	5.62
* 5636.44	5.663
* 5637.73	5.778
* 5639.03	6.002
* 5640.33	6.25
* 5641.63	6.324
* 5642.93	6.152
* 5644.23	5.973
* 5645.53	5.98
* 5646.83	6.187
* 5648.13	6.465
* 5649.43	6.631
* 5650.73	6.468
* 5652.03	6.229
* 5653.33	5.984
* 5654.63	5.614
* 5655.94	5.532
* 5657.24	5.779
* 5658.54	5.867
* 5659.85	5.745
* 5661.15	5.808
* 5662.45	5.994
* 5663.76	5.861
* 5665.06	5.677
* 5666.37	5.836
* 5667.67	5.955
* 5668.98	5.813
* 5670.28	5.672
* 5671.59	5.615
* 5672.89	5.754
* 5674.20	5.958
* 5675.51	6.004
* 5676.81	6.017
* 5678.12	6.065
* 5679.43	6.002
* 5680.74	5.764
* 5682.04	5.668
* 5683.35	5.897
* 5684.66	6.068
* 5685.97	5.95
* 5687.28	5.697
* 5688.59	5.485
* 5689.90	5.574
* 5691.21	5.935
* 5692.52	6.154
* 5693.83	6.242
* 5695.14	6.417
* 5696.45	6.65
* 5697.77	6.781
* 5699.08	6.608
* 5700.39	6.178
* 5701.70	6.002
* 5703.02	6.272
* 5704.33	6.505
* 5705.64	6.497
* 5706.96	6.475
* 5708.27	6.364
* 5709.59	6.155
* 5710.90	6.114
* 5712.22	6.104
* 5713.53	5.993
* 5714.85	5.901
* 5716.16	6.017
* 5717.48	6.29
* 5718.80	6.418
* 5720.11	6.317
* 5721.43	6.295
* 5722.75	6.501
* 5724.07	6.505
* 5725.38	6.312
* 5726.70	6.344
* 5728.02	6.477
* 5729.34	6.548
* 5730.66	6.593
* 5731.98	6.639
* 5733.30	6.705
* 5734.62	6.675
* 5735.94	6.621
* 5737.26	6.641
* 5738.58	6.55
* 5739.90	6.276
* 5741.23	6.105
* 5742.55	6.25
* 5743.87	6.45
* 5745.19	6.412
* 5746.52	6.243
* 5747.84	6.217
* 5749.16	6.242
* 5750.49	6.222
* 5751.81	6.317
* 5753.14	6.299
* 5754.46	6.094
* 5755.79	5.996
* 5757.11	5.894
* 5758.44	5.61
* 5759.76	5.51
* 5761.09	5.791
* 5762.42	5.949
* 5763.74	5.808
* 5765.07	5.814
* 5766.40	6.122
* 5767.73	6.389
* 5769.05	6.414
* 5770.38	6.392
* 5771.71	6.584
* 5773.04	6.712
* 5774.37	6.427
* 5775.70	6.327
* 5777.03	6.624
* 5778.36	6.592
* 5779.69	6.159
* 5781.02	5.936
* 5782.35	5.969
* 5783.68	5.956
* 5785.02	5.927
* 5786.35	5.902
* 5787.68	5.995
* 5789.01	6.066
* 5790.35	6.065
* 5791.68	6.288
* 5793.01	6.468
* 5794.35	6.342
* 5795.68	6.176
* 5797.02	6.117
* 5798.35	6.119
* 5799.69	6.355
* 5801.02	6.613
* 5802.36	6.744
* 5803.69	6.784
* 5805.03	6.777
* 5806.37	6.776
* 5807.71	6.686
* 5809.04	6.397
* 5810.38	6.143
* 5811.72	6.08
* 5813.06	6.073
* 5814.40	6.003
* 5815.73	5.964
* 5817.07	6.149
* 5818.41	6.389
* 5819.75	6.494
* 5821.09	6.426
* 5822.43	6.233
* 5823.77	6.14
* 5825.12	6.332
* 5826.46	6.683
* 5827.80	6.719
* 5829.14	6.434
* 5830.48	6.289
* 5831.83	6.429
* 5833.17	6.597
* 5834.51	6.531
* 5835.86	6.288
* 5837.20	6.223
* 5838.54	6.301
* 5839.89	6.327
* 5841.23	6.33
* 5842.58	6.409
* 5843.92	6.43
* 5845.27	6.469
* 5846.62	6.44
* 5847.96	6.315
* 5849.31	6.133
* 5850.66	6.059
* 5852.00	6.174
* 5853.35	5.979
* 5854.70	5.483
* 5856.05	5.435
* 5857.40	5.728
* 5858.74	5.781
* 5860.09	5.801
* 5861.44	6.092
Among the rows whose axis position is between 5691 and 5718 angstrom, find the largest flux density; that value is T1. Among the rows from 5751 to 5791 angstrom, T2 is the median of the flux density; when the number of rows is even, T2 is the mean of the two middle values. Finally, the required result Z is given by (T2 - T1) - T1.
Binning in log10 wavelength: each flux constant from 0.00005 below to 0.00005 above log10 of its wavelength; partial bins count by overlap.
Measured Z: -7.5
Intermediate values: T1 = 6.781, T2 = 6.07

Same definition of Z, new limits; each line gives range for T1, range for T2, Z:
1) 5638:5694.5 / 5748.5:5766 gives -7.3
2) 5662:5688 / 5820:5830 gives -5.7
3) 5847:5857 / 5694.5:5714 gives -6.3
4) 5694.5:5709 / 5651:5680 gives -7.7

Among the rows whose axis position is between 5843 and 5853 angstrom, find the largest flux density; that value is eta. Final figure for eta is 6.469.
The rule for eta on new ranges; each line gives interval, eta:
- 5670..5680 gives 6.065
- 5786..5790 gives 6.066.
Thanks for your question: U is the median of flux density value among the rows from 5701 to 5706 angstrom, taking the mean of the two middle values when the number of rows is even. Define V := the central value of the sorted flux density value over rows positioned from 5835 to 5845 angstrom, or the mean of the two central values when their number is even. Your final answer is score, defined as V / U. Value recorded 0.99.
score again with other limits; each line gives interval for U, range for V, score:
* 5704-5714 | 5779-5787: 0.95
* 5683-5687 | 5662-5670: 0.98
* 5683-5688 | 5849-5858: 1.01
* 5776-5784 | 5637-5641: 0.99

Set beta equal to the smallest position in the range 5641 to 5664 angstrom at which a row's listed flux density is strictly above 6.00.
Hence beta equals 5641.63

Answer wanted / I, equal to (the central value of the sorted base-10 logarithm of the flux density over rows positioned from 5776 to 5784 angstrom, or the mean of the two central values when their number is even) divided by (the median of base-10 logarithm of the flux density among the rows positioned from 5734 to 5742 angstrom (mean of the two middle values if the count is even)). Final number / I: 0.96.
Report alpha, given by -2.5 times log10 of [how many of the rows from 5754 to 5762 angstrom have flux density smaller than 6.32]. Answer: -1.9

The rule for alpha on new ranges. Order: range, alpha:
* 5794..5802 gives -1.2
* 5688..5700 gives -1.7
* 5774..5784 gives -1.5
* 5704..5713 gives -1.2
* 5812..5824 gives -1.9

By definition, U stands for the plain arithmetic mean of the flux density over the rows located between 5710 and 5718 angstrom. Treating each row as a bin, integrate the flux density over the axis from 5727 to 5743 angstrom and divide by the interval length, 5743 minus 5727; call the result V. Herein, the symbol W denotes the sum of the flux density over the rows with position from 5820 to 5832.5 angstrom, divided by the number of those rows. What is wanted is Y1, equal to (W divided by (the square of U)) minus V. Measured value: -6.33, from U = 6.07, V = 6.50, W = 6.41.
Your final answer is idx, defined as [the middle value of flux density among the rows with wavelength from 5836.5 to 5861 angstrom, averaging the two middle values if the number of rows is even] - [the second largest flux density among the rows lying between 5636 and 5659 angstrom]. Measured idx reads -0.27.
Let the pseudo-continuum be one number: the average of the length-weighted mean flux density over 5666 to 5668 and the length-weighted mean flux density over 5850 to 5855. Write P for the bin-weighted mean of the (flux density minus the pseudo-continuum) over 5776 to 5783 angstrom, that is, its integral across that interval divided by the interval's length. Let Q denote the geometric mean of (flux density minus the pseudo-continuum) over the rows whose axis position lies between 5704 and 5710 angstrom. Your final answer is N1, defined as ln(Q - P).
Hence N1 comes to -2.2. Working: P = 0.33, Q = 0.44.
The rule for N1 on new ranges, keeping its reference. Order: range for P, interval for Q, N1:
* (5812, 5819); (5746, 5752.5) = -2.0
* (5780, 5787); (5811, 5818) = -2.5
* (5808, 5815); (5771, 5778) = -1.1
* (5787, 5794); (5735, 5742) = -1.6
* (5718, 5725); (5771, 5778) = -2.2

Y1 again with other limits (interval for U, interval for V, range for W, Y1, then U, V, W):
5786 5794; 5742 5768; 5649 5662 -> -5.92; 6.13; 6.08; 5.97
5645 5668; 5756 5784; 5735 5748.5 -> -5.97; 5.98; 6.14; 6.38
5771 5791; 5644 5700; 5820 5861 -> -5.83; 6.22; 5.99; 6.23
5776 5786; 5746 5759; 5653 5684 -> -5.96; 6.17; 6.12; 5.83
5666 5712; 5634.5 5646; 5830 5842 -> -5.80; 6.06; 5.97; 6.37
